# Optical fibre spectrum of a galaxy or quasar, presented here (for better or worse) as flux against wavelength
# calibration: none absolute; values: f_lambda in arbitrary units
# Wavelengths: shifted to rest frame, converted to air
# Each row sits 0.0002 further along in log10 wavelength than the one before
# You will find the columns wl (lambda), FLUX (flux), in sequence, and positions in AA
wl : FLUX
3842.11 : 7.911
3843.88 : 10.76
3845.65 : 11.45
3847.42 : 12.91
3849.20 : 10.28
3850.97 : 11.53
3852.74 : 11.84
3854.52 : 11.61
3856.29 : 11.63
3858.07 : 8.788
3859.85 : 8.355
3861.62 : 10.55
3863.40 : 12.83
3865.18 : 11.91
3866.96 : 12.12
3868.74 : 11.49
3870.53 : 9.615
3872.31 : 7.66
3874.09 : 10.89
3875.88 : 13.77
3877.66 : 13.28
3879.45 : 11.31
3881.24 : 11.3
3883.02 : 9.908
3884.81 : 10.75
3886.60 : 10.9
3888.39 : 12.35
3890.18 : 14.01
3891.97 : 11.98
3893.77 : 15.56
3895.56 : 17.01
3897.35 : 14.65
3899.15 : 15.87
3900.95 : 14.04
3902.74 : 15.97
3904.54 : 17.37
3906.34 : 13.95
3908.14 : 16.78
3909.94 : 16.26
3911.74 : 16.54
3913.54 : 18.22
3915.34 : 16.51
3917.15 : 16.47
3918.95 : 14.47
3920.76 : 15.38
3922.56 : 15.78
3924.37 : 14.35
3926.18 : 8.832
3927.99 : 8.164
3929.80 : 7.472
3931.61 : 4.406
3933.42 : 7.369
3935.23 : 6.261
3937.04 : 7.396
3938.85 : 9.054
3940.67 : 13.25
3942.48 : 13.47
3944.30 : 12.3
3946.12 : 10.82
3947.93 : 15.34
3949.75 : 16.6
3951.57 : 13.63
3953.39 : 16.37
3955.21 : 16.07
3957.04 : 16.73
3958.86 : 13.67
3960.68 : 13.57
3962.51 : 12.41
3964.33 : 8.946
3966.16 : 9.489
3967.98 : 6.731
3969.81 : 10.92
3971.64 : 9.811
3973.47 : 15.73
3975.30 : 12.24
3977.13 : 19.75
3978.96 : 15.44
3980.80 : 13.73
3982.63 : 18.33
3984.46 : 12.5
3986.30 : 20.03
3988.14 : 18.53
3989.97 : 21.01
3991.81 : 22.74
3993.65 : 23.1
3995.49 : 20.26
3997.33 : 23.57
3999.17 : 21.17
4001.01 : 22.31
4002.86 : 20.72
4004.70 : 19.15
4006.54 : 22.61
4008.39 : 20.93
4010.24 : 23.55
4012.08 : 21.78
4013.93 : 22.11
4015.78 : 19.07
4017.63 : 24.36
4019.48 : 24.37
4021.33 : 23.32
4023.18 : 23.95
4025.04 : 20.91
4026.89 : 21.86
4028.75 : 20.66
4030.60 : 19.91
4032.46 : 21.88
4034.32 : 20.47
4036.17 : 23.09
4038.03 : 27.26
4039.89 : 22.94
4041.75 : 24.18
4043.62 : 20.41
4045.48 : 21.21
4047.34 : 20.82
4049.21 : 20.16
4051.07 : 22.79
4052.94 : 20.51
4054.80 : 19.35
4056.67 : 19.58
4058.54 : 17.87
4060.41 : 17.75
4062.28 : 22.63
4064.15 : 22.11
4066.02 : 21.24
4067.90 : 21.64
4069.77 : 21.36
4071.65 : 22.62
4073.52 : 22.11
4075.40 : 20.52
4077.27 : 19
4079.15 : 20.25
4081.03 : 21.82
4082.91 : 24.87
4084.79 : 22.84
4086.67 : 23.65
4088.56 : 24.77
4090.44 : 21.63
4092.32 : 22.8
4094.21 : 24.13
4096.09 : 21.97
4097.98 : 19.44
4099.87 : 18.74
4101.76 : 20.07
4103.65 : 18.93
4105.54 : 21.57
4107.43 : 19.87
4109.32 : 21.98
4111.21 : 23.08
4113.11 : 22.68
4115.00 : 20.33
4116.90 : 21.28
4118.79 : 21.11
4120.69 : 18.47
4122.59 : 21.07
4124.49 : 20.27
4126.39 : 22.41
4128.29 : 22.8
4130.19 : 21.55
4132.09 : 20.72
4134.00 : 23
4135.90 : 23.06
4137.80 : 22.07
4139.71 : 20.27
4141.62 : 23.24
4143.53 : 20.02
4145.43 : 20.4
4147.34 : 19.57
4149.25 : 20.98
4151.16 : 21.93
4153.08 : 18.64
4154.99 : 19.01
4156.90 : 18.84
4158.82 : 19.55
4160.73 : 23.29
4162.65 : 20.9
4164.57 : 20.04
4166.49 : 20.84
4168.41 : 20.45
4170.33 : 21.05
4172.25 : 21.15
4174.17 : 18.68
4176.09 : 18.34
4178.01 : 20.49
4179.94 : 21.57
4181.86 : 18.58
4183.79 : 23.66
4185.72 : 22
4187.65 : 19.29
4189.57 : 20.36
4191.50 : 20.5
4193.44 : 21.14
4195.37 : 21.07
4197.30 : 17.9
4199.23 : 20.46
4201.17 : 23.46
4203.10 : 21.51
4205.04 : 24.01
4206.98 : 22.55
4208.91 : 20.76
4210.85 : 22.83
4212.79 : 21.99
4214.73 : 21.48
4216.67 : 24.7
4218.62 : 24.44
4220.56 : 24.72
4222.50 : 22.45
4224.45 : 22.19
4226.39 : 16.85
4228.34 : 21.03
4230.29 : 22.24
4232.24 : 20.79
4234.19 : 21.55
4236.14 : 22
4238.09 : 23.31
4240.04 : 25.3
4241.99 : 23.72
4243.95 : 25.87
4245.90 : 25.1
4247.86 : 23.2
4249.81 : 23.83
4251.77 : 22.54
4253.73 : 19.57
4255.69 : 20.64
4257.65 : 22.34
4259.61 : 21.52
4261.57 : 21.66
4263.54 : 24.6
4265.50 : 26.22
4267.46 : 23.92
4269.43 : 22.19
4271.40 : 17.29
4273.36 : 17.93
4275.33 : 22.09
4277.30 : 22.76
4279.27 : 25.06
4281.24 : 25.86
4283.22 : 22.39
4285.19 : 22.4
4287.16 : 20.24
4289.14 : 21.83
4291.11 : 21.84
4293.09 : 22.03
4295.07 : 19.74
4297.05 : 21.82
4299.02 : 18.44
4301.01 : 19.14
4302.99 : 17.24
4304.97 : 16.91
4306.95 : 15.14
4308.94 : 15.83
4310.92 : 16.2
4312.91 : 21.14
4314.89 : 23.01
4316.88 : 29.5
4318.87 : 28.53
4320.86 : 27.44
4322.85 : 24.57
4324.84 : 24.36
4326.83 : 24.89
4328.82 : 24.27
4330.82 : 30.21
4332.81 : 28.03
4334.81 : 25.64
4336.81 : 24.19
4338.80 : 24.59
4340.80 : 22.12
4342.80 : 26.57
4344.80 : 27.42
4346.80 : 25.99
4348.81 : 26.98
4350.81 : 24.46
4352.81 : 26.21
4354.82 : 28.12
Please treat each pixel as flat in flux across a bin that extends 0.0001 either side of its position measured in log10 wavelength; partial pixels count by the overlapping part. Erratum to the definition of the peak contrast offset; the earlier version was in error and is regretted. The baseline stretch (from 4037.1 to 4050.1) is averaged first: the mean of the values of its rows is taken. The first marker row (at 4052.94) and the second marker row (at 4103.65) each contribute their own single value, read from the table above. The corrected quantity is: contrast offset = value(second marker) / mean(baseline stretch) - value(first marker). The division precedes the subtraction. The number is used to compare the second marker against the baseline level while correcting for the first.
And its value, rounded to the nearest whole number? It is -20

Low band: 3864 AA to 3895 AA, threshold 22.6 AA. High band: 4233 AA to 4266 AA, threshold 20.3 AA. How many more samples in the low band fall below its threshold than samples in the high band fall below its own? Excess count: 16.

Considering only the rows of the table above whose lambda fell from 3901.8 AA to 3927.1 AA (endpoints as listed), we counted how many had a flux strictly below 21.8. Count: 14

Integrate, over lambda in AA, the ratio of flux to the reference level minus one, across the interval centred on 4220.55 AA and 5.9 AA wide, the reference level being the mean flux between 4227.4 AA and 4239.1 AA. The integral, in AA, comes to 0.55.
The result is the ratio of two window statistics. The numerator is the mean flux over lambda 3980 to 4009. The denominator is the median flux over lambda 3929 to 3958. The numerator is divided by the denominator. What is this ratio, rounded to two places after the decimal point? 1.57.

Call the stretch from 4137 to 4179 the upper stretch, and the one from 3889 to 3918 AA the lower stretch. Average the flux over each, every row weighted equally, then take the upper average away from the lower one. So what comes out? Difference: -5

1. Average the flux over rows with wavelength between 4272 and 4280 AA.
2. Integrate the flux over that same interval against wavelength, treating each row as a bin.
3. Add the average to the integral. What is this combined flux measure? 195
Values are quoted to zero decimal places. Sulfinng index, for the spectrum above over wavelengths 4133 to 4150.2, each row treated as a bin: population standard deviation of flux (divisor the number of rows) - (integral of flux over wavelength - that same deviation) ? -365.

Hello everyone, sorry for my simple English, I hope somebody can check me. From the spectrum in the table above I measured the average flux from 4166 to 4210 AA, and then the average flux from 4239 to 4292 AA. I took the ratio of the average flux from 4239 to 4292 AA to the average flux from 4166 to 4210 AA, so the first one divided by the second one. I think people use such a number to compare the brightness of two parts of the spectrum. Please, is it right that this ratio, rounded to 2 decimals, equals 1.09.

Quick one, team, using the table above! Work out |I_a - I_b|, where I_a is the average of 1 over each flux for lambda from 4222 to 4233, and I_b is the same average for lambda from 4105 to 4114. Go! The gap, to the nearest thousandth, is 0.002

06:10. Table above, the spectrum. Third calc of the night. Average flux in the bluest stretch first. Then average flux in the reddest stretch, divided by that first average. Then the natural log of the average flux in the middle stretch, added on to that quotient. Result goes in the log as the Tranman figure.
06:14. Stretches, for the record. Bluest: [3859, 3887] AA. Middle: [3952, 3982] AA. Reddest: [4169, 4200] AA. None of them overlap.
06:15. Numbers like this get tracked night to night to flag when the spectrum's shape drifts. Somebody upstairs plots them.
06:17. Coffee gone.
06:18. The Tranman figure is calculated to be 4.43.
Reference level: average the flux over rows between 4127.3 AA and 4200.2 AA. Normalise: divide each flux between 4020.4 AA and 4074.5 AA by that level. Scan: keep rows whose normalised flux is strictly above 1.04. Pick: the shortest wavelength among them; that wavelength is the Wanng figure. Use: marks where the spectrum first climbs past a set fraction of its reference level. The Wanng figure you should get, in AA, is 4021.33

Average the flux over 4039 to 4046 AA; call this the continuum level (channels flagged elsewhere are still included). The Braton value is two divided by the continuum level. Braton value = 0.090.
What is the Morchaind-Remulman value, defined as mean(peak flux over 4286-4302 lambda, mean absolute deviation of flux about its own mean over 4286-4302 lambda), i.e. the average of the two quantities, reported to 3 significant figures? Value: 11.6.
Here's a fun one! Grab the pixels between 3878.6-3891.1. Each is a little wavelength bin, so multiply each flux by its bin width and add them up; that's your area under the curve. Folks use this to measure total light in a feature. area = 144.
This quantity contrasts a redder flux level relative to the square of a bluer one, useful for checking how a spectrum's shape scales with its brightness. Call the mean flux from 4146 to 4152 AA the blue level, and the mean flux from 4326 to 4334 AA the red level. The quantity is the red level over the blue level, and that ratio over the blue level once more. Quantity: 0.062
